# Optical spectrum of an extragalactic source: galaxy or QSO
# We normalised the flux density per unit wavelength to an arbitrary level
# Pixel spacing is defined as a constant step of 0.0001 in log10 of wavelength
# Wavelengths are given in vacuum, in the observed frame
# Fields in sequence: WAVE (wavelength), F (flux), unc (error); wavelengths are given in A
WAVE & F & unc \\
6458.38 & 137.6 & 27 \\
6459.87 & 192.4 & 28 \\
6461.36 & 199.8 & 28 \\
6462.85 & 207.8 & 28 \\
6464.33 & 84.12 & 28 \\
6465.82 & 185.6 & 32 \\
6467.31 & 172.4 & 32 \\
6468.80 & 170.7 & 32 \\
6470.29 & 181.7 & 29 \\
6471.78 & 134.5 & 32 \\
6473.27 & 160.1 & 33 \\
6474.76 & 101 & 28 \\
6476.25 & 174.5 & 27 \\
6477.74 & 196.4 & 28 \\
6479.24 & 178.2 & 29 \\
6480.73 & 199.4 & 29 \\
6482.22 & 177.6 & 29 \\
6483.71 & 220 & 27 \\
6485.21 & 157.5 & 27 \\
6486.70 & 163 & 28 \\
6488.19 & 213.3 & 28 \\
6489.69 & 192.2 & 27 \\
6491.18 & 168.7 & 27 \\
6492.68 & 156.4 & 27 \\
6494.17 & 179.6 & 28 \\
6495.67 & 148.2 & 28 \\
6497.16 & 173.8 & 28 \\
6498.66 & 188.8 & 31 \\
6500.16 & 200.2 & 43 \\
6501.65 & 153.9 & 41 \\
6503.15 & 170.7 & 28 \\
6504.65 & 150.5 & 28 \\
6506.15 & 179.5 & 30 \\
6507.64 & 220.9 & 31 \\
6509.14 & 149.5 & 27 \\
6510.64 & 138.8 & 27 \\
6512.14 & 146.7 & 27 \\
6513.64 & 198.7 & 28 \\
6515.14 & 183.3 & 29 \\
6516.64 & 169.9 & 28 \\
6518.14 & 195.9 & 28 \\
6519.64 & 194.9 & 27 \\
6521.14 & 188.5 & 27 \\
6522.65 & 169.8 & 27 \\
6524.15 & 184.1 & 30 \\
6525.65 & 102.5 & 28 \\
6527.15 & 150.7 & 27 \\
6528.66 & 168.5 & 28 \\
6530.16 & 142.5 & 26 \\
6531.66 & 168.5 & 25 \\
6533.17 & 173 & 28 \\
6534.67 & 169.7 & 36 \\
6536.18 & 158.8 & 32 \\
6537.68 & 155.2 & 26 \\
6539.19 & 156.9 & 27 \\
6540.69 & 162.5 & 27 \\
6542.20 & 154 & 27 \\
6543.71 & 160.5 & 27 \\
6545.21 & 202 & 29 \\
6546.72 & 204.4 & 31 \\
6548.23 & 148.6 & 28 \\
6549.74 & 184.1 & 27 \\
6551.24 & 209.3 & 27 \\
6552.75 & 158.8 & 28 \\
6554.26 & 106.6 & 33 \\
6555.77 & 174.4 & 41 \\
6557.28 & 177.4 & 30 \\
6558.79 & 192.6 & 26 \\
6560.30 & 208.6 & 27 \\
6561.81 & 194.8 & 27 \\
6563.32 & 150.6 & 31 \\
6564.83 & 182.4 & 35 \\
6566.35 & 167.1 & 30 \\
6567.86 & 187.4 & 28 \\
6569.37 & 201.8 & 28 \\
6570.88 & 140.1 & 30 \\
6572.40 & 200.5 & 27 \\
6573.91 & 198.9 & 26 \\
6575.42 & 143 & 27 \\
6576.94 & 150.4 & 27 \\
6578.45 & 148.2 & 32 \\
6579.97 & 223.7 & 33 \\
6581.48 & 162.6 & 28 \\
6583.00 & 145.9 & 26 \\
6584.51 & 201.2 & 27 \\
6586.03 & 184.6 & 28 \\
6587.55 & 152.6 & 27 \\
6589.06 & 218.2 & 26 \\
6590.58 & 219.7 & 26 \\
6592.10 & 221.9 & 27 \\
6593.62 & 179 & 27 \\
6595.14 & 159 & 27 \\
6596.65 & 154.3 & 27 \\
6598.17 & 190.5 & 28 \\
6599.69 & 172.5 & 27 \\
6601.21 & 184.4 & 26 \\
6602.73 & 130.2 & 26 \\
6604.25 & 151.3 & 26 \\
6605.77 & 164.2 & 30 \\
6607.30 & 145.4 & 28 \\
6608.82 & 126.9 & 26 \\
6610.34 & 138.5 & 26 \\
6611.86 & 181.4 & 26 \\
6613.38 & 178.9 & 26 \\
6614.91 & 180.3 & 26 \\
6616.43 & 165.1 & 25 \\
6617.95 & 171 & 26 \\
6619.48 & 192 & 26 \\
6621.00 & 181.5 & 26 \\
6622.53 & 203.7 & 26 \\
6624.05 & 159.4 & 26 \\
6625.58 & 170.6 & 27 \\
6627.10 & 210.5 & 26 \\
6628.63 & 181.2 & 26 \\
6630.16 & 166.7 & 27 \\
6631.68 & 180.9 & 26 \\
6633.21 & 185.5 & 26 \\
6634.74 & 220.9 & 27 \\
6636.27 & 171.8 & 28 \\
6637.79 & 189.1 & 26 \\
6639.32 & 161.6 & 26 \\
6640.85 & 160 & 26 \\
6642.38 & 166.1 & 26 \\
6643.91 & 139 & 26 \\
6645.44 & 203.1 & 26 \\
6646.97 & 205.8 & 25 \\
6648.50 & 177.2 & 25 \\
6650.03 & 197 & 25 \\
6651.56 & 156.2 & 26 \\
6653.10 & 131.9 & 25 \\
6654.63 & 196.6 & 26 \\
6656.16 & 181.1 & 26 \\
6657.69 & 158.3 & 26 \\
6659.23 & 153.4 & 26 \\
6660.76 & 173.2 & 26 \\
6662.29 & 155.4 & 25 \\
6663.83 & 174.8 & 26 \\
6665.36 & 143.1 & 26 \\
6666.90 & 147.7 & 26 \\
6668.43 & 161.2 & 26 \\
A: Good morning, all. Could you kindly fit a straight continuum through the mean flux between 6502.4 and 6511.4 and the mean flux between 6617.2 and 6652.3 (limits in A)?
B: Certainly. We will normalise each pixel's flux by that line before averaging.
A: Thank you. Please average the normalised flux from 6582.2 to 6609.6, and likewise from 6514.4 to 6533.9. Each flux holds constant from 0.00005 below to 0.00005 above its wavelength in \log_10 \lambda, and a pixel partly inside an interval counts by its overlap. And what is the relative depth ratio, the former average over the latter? 0.98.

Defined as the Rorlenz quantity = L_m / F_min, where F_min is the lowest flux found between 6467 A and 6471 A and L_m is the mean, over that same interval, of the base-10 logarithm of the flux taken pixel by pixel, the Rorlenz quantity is 0.0131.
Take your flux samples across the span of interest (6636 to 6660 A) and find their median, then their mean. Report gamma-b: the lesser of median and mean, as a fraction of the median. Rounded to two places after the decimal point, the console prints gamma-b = 1.00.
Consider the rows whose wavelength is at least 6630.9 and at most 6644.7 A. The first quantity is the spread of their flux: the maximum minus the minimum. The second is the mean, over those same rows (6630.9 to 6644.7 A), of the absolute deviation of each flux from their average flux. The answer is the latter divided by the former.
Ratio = 0.207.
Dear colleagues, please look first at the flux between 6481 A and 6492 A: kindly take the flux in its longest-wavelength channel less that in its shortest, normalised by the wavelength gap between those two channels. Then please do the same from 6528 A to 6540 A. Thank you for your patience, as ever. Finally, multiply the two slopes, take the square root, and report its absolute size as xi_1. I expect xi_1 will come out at 1.0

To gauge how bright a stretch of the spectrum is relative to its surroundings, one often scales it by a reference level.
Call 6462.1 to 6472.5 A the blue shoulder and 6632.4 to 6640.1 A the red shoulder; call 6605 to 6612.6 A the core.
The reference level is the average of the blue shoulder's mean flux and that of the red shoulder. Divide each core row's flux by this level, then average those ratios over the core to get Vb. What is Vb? 0.87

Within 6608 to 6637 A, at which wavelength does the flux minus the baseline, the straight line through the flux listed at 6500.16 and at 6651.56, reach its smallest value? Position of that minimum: 6608.82 A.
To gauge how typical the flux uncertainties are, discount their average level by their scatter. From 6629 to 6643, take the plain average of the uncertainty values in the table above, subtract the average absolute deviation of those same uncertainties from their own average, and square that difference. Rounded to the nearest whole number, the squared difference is 668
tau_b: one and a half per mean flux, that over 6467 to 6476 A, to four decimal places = 0.0098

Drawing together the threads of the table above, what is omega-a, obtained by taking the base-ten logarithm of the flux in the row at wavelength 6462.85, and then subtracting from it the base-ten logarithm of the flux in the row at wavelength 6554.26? 0.29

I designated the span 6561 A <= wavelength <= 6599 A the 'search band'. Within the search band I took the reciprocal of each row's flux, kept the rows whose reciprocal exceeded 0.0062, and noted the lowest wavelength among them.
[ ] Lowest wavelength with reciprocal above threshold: 6563.32 A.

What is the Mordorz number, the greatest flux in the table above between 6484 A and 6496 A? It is 213.3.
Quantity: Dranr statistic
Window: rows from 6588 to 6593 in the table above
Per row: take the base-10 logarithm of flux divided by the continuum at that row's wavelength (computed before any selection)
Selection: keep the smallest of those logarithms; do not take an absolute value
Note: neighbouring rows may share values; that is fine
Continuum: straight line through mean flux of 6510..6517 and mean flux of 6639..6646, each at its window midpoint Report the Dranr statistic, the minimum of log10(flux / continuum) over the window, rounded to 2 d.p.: 0.12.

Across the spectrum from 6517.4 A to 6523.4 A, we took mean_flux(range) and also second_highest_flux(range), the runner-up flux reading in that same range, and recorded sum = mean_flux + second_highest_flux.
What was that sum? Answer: 382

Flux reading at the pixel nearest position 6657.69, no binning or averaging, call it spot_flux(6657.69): 158.3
